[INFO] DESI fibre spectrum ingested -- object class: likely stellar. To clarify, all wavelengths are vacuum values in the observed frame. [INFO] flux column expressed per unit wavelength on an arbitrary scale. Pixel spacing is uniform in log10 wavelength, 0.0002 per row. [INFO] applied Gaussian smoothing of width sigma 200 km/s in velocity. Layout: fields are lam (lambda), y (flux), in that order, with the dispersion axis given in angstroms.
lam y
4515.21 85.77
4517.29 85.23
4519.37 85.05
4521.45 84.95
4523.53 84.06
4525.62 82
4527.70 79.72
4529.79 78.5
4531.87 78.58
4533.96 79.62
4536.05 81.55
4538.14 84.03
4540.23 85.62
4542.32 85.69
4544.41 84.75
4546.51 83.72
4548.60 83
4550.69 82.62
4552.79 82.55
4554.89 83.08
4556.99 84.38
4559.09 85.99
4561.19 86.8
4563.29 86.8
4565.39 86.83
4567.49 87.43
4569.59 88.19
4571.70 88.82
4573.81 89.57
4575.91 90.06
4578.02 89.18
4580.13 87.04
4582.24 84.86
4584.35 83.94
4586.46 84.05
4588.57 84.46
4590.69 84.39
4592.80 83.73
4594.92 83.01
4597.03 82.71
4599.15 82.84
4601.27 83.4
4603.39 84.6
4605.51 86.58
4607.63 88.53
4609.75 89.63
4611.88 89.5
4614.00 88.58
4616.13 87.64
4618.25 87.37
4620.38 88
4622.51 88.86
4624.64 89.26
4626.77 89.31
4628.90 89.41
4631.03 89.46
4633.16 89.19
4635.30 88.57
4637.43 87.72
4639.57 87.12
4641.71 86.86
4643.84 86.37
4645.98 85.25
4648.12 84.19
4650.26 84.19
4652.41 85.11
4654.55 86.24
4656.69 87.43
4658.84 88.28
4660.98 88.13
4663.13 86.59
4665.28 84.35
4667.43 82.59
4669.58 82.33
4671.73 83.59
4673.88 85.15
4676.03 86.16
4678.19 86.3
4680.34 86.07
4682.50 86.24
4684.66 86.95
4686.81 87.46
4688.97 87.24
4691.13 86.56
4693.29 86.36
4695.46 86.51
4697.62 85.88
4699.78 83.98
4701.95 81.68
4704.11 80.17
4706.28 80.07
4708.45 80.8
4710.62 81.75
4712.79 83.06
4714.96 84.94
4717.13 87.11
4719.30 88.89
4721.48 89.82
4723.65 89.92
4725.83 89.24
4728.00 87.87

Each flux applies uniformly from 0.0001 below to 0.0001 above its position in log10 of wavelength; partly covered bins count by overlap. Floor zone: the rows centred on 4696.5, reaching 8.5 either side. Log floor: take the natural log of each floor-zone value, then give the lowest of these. 4.38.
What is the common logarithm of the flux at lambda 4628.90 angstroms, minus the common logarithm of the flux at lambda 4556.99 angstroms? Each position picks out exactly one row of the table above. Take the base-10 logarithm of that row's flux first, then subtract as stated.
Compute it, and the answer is 0.025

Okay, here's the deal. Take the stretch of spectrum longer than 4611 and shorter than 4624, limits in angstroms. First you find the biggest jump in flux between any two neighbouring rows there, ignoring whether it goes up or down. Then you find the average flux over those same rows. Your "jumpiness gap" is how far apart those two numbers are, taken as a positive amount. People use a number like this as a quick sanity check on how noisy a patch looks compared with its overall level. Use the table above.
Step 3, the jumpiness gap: 87.4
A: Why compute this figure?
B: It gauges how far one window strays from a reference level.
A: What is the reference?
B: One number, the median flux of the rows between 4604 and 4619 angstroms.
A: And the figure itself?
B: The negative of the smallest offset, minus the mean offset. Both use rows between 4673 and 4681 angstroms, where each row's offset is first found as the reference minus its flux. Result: -5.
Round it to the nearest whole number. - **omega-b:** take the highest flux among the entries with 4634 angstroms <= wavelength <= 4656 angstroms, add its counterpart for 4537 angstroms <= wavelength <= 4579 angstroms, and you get 179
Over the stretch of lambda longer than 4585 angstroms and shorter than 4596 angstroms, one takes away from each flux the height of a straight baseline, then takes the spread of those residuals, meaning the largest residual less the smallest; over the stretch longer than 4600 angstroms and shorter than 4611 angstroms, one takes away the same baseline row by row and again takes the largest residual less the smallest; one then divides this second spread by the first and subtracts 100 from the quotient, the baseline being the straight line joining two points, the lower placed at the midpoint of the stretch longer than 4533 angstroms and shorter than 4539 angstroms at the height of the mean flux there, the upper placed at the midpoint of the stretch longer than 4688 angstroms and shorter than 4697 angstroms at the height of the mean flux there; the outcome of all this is -96.4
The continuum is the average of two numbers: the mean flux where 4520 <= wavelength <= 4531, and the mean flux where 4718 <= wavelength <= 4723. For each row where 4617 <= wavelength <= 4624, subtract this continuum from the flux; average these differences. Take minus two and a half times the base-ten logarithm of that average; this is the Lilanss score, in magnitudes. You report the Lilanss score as -1.0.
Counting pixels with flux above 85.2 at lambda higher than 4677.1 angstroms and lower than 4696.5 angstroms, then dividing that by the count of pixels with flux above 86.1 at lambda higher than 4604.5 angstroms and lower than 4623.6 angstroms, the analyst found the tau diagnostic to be 1.0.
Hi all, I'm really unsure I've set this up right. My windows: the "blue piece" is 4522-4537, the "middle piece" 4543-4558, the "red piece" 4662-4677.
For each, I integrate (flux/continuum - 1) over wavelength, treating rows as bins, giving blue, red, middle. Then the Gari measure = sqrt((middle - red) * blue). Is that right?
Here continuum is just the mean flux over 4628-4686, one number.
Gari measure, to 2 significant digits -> 0.39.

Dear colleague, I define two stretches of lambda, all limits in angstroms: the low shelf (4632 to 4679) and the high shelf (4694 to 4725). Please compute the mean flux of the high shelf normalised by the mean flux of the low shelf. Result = 0.98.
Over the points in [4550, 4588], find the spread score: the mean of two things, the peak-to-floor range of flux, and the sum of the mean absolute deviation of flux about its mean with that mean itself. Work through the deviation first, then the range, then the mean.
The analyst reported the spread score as 47.9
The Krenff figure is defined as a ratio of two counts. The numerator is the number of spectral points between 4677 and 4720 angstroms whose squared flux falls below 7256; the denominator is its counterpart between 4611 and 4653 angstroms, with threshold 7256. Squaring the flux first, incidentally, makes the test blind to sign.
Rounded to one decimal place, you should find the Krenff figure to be 2.7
